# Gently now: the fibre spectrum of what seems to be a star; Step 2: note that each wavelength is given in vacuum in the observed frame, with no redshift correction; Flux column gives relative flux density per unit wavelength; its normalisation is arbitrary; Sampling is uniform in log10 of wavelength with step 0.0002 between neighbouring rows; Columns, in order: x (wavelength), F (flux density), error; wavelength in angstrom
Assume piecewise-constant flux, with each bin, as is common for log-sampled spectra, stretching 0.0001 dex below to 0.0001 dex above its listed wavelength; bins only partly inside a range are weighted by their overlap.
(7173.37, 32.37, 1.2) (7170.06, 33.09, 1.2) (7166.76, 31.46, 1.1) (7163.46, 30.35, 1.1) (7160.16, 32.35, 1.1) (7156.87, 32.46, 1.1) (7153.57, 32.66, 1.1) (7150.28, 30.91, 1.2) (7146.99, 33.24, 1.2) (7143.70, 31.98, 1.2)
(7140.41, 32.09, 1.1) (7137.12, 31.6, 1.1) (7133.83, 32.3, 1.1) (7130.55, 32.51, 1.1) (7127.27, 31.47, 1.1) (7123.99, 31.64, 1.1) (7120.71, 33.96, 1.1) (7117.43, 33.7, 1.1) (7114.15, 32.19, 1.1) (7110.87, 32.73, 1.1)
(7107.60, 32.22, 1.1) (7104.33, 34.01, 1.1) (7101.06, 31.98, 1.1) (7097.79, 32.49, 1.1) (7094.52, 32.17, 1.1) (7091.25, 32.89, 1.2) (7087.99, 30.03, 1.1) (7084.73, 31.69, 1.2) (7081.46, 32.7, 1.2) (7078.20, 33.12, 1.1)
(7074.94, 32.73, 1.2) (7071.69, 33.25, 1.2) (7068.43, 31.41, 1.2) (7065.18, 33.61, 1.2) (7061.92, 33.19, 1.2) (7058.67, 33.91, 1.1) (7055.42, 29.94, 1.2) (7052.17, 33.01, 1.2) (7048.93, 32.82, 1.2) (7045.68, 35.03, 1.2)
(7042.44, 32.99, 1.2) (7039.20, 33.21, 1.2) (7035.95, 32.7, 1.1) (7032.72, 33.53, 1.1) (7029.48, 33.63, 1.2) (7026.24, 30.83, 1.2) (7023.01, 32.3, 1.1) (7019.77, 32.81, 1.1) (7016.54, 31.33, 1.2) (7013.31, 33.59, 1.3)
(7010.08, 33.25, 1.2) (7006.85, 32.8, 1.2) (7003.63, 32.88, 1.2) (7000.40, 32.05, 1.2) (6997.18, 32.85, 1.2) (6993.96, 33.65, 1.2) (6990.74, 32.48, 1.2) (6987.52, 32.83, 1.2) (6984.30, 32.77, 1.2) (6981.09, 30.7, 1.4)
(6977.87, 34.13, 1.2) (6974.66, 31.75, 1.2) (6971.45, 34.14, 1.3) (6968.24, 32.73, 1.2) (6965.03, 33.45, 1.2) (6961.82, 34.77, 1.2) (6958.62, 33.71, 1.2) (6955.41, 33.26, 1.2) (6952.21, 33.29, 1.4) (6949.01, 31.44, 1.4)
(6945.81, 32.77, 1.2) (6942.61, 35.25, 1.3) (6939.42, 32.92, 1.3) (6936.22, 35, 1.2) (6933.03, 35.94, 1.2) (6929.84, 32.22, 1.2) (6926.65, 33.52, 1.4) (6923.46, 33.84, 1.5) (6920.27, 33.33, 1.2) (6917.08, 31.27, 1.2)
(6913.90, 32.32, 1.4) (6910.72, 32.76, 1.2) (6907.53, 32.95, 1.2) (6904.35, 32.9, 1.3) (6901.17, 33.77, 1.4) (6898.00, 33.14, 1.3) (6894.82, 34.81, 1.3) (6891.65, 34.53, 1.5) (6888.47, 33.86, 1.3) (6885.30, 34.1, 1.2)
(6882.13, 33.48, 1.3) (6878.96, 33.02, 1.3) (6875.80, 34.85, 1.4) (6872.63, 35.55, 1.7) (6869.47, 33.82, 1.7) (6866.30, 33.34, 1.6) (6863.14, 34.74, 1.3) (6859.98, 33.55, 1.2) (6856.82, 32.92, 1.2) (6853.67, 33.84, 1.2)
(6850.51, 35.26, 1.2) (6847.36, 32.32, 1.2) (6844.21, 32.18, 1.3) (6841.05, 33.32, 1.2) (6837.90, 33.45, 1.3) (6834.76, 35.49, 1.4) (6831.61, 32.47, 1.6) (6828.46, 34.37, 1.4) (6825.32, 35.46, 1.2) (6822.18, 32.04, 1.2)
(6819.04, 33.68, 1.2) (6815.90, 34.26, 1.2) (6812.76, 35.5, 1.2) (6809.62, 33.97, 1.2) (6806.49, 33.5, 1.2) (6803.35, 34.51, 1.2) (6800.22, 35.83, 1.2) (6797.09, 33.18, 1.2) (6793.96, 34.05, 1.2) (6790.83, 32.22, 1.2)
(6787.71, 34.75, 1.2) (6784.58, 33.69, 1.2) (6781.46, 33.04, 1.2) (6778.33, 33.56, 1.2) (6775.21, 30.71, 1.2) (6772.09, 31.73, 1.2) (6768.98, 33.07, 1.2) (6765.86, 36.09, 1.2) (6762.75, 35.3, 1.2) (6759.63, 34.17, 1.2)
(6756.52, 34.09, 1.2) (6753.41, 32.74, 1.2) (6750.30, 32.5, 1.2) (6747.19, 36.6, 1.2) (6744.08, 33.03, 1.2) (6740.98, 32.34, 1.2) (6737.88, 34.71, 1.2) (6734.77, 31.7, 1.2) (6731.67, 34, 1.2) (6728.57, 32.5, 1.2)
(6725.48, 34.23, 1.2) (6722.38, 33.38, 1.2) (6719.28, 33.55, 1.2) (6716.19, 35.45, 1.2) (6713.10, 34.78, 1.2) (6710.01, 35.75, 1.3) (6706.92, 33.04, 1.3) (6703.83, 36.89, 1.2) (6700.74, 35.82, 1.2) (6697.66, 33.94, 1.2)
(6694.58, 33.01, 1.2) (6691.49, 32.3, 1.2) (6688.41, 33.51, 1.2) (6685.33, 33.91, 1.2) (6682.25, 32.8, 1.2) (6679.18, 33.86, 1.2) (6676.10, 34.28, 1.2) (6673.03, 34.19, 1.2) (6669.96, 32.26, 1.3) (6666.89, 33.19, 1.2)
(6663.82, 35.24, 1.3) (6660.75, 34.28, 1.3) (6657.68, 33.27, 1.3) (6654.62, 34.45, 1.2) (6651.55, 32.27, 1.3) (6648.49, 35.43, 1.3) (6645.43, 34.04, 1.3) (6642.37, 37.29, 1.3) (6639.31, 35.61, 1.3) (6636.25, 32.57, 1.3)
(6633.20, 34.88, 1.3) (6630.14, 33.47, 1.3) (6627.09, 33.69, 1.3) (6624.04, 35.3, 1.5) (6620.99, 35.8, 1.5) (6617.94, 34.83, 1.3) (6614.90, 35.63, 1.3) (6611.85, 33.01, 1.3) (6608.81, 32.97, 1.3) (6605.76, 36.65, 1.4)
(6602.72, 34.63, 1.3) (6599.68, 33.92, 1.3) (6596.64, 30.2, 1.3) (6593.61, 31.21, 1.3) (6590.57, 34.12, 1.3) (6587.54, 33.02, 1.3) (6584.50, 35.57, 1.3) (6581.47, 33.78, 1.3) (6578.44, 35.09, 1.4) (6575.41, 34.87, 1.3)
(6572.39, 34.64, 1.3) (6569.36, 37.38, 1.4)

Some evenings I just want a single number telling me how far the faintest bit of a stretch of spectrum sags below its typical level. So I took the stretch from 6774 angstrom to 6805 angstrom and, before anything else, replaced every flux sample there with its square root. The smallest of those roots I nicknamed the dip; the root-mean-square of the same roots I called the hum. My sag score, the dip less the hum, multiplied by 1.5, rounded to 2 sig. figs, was -0.38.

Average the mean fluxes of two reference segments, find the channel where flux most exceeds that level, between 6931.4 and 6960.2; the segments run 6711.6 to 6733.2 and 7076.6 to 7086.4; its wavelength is 6933.03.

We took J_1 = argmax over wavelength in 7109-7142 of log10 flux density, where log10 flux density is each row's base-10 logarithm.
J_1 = 7120.71 angstrom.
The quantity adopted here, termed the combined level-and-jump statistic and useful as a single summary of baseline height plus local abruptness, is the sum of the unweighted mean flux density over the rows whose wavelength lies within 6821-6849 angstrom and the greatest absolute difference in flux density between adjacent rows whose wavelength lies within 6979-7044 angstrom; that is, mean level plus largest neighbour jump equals 36.3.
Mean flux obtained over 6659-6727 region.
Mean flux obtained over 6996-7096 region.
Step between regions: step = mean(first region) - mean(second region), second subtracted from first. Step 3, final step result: 1.4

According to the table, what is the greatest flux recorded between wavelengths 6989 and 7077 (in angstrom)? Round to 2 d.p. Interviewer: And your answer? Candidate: 35.03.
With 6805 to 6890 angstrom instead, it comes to 35.55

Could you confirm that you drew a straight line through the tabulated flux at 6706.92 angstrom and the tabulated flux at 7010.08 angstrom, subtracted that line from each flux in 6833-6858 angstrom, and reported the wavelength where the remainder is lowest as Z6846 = 6844.21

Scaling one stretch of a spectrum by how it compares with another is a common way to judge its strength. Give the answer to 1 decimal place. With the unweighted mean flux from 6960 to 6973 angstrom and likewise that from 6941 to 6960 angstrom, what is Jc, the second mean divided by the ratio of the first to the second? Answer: 32.8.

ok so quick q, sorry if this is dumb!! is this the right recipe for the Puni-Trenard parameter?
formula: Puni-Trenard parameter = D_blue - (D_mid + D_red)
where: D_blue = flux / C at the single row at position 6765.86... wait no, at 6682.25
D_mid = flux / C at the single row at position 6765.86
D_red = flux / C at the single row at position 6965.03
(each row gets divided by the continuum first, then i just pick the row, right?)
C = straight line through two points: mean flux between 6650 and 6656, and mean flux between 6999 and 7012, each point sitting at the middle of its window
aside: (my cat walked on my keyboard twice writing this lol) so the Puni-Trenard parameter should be -1.12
